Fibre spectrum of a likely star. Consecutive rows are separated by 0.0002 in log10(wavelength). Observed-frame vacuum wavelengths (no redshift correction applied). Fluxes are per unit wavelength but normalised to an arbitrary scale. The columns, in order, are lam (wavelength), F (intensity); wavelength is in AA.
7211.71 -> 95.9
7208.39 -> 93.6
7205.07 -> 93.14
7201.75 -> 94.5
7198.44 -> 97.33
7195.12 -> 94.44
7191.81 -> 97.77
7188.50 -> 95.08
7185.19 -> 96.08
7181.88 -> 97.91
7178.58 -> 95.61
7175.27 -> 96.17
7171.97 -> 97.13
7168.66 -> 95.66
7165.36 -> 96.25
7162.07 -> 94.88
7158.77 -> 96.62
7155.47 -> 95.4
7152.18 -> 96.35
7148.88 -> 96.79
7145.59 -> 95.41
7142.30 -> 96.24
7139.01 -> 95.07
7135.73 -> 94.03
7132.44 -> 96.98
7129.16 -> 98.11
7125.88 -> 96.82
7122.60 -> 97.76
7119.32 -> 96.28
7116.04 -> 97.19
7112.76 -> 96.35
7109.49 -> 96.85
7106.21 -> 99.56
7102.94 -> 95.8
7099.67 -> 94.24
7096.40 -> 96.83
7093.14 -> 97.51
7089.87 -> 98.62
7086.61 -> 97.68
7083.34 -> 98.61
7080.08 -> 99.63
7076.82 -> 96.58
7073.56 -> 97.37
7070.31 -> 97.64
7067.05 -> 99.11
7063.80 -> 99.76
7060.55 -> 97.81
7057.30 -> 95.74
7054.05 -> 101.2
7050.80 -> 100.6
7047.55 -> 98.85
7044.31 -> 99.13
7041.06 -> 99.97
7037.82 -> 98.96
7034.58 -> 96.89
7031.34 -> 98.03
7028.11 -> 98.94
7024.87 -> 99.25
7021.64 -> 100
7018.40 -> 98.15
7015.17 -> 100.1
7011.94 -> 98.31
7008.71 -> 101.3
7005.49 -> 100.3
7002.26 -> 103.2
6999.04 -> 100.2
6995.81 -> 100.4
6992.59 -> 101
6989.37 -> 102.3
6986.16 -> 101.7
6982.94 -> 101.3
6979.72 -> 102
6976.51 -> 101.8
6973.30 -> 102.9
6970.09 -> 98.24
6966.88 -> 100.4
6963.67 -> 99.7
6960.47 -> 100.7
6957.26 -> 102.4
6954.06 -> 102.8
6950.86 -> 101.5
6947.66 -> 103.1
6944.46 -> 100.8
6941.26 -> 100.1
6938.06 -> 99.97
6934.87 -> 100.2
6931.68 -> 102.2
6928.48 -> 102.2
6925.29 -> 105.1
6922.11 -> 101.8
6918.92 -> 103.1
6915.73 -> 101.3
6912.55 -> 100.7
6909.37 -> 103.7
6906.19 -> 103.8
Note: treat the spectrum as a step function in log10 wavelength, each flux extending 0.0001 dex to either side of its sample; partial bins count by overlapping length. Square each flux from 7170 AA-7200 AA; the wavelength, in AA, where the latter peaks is 7181.88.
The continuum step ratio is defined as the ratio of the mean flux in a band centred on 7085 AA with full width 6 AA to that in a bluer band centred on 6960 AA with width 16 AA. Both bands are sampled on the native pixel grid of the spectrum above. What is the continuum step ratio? 0.97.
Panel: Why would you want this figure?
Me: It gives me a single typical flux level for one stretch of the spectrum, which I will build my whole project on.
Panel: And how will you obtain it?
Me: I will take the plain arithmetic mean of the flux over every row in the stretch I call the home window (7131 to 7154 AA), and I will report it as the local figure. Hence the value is 96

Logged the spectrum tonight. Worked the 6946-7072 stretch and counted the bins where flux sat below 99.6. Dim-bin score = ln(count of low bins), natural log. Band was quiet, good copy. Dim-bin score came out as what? 2.6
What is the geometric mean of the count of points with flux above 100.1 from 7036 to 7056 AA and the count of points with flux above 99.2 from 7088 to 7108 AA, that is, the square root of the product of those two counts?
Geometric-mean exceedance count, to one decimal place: 1.4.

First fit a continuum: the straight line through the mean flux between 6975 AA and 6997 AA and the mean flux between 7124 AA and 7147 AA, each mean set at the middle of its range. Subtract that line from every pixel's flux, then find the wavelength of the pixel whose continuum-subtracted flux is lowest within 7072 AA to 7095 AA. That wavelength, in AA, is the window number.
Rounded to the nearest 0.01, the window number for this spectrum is 7076.82 AA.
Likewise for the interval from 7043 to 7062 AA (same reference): 7057.30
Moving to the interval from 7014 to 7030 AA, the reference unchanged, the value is 7018.40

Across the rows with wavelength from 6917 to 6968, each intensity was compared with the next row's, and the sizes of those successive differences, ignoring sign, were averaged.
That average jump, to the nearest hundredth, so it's 1.30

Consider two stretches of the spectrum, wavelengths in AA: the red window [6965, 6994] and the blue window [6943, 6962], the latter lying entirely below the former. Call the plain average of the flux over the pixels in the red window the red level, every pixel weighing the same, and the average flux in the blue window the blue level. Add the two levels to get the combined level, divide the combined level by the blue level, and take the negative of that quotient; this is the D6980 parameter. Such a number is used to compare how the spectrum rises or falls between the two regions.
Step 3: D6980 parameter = -1.99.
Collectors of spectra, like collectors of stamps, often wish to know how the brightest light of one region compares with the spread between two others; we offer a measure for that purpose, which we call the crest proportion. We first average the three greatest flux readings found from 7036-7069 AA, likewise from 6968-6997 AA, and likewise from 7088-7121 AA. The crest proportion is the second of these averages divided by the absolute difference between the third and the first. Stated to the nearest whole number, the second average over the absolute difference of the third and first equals 51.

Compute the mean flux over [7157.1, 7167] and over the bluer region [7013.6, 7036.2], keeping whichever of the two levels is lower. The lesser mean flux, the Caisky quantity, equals 95.9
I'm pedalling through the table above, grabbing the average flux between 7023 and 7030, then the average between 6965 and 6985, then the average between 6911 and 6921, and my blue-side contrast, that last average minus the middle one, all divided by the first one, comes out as 0.006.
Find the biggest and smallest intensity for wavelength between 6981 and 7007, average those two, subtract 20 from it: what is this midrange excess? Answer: 81.7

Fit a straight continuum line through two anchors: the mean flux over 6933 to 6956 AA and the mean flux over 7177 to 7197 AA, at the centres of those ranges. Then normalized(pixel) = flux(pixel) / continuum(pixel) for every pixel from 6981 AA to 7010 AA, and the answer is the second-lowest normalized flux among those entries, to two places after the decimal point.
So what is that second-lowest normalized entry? 1.00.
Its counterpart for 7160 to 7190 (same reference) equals 0.99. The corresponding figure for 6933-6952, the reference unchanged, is 0.99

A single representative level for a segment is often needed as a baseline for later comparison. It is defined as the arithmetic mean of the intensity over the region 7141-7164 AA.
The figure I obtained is 96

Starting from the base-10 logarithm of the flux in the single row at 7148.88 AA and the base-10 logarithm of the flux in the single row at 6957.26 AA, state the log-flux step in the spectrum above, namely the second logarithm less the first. 0.024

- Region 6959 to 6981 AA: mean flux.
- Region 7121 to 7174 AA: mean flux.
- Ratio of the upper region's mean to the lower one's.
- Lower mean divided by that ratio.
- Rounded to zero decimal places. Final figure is 106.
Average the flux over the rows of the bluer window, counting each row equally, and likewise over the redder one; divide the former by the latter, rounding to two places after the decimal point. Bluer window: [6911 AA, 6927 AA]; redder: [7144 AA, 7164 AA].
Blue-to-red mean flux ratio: 1.07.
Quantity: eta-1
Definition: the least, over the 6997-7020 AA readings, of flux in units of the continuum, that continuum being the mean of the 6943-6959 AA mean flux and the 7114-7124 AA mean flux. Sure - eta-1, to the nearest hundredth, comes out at 0.99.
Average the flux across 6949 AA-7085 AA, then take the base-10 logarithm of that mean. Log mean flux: 1.999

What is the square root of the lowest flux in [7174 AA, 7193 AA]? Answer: 9.8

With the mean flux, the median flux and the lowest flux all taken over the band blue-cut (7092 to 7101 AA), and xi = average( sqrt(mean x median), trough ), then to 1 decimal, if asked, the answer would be 95.4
